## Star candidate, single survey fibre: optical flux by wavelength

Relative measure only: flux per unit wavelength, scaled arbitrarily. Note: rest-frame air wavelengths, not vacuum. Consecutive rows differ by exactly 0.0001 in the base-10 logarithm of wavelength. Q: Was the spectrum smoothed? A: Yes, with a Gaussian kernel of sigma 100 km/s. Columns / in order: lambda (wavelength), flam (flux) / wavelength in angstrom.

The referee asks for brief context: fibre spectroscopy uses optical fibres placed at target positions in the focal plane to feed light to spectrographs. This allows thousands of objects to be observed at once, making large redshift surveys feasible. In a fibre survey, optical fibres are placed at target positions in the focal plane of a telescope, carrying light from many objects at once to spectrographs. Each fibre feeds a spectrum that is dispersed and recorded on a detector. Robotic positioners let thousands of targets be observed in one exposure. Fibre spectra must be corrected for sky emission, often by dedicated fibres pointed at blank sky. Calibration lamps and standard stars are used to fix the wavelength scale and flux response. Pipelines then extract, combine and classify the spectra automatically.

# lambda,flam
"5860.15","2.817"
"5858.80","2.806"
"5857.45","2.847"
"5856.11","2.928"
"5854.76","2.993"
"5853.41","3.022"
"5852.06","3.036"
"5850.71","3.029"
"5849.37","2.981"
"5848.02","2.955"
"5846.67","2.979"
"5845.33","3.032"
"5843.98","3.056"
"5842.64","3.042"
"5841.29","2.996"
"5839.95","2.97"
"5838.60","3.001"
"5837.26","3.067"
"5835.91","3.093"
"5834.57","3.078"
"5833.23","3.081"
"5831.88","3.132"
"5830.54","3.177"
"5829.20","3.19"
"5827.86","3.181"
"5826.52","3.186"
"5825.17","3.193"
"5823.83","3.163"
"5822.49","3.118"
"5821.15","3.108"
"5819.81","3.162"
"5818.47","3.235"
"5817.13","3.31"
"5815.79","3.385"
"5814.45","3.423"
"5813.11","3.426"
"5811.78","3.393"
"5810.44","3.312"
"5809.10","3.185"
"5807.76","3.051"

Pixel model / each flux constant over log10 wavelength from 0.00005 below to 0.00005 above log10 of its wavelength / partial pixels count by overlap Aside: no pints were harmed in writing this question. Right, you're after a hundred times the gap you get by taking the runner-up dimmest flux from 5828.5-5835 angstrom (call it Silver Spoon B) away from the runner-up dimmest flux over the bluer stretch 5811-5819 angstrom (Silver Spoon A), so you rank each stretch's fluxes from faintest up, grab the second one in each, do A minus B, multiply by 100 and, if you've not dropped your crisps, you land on 23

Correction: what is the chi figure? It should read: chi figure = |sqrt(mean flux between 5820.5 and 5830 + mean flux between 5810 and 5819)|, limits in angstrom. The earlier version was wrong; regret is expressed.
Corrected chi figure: 2.55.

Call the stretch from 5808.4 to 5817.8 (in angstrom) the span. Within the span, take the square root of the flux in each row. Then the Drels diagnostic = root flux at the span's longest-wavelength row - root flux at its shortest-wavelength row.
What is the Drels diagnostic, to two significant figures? 0.035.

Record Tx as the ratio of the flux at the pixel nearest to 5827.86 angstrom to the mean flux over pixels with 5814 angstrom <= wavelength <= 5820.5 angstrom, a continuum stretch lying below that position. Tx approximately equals 0.96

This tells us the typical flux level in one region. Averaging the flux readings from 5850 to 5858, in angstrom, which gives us 2.98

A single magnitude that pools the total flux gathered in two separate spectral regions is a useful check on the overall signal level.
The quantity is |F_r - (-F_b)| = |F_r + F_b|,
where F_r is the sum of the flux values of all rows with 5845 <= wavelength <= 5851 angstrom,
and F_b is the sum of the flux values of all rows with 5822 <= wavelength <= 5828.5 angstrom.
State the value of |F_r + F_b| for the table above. 30.8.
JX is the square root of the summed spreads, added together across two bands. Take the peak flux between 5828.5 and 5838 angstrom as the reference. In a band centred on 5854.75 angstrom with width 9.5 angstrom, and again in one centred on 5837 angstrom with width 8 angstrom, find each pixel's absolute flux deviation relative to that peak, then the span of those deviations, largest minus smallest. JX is 0.59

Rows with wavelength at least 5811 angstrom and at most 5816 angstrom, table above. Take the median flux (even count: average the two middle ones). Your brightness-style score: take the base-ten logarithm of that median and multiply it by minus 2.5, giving -1.33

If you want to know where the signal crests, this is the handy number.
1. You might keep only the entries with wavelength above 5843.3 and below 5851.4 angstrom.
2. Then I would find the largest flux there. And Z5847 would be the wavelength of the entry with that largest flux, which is 5843.98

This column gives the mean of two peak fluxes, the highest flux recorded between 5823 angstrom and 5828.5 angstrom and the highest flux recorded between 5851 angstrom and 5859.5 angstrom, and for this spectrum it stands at 3.11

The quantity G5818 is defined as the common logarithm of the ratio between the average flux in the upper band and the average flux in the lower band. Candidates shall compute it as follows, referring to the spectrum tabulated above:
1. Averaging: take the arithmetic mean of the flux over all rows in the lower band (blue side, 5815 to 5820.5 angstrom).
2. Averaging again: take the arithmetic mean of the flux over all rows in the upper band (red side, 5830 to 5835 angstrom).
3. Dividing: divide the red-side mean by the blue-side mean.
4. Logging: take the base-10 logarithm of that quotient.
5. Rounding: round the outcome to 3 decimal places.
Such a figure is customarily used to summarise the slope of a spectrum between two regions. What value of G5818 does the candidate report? -0.021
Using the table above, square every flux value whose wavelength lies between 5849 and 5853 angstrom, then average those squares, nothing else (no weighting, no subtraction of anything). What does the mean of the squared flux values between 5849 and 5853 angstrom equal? 9.1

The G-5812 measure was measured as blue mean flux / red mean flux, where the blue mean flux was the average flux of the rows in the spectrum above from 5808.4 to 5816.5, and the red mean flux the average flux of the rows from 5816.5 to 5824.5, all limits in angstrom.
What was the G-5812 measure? 1.05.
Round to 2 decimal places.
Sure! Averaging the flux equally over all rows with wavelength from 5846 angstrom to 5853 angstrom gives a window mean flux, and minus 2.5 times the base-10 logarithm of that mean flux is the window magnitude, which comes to -1.19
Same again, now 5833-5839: -1.22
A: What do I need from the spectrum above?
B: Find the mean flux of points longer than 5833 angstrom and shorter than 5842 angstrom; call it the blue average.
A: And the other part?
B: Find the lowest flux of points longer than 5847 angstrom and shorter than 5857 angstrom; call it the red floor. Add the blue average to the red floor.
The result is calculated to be 6.0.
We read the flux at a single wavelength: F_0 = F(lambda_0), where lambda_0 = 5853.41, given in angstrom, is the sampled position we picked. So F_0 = 3.022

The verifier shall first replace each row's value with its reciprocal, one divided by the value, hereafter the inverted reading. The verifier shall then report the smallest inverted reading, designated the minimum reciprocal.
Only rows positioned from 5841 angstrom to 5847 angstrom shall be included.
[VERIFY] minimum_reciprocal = 0.327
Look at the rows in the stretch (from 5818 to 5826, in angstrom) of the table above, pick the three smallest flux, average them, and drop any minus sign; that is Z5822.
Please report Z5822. 3.13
